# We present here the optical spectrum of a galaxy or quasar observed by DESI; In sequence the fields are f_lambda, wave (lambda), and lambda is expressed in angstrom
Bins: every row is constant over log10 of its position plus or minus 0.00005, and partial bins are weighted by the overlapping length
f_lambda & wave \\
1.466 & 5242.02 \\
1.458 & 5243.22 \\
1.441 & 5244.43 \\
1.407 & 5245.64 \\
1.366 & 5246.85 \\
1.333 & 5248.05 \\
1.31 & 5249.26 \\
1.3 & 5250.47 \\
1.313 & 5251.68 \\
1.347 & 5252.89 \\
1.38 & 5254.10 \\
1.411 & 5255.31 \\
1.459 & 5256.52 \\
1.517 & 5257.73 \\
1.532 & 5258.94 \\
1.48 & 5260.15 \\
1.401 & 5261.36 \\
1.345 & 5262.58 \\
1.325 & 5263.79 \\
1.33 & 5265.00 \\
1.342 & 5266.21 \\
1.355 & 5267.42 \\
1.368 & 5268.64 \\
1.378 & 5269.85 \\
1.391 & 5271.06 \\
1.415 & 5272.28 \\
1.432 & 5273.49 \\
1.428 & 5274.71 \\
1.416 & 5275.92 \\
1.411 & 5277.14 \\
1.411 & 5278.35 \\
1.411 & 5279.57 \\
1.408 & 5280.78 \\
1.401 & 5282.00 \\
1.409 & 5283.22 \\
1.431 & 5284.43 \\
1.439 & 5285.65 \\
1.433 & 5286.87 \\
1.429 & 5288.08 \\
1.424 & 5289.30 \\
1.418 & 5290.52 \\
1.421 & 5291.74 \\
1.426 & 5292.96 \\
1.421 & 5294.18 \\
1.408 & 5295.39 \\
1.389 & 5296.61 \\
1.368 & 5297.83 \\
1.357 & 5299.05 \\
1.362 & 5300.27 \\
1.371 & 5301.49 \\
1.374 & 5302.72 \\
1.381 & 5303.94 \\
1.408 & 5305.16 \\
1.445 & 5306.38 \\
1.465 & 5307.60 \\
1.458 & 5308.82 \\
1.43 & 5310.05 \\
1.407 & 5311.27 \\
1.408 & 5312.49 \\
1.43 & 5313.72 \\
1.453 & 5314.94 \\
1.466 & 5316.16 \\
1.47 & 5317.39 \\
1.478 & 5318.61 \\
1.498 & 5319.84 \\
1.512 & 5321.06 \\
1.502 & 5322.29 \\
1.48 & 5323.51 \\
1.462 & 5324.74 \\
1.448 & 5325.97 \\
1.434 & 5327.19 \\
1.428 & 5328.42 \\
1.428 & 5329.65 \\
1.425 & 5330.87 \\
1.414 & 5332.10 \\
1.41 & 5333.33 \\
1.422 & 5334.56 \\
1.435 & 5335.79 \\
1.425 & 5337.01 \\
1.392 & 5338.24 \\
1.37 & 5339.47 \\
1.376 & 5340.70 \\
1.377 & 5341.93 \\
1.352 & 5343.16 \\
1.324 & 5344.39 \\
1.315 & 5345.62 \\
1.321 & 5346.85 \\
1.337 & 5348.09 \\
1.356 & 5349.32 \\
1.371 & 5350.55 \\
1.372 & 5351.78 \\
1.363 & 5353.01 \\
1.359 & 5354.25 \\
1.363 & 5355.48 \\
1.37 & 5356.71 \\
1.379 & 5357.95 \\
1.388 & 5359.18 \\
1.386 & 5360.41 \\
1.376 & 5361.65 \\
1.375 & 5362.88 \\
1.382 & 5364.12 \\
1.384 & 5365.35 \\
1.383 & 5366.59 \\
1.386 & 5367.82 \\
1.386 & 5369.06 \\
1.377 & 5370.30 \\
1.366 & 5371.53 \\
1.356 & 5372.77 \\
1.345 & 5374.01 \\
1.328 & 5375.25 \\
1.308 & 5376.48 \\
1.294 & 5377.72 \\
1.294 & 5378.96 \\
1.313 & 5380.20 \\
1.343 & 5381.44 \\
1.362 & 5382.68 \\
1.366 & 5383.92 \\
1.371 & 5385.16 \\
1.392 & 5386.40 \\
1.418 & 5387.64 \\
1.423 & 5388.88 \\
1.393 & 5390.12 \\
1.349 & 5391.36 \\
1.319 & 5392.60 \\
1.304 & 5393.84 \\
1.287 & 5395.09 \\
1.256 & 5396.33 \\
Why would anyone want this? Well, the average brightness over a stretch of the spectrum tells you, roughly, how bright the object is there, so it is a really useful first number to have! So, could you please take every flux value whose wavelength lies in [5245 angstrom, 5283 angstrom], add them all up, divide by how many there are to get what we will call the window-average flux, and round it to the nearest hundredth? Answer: 1.39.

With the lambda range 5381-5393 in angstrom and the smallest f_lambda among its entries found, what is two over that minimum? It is 1.52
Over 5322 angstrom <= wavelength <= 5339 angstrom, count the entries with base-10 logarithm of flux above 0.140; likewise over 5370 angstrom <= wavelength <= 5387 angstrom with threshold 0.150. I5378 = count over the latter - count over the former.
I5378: -14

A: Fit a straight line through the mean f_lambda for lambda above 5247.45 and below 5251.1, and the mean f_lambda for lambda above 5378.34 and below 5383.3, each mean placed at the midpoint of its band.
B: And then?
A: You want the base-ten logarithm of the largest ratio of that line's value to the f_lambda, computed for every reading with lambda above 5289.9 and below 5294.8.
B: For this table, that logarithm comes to -0.0316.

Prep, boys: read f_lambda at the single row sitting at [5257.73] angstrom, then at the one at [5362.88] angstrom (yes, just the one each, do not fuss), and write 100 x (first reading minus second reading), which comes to 14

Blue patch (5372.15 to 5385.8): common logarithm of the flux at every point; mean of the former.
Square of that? 0.0157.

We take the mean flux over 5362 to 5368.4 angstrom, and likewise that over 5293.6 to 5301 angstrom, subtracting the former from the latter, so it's 0.002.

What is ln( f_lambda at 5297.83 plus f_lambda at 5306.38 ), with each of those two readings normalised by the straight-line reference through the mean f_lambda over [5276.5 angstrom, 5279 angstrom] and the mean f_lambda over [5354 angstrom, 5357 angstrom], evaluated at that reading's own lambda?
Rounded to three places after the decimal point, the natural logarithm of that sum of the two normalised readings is 0.701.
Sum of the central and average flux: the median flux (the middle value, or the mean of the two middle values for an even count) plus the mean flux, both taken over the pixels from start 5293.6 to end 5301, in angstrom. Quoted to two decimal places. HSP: 2.76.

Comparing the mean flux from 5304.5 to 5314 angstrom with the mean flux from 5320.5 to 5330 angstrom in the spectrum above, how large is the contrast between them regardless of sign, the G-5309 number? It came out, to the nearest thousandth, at 0.030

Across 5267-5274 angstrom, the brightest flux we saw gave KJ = 1.432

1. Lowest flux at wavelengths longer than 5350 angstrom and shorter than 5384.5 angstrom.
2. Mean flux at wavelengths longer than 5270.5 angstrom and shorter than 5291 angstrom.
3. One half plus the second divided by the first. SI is 1.60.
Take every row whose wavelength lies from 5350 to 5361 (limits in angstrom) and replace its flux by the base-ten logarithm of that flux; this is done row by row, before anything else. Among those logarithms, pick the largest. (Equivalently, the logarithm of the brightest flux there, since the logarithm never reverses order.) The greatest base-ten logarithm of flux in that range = 0.142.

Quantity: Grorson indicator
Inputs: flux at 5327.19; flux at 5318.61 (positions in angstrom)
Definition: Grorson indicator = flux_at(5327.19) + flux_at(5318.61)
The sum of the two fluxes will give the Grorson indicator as 2.91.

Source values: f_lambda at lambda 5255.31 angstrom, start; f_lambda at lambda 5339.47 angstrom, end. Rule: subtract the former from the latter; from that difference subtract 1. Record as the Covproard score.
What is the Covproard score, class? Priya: -1.04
